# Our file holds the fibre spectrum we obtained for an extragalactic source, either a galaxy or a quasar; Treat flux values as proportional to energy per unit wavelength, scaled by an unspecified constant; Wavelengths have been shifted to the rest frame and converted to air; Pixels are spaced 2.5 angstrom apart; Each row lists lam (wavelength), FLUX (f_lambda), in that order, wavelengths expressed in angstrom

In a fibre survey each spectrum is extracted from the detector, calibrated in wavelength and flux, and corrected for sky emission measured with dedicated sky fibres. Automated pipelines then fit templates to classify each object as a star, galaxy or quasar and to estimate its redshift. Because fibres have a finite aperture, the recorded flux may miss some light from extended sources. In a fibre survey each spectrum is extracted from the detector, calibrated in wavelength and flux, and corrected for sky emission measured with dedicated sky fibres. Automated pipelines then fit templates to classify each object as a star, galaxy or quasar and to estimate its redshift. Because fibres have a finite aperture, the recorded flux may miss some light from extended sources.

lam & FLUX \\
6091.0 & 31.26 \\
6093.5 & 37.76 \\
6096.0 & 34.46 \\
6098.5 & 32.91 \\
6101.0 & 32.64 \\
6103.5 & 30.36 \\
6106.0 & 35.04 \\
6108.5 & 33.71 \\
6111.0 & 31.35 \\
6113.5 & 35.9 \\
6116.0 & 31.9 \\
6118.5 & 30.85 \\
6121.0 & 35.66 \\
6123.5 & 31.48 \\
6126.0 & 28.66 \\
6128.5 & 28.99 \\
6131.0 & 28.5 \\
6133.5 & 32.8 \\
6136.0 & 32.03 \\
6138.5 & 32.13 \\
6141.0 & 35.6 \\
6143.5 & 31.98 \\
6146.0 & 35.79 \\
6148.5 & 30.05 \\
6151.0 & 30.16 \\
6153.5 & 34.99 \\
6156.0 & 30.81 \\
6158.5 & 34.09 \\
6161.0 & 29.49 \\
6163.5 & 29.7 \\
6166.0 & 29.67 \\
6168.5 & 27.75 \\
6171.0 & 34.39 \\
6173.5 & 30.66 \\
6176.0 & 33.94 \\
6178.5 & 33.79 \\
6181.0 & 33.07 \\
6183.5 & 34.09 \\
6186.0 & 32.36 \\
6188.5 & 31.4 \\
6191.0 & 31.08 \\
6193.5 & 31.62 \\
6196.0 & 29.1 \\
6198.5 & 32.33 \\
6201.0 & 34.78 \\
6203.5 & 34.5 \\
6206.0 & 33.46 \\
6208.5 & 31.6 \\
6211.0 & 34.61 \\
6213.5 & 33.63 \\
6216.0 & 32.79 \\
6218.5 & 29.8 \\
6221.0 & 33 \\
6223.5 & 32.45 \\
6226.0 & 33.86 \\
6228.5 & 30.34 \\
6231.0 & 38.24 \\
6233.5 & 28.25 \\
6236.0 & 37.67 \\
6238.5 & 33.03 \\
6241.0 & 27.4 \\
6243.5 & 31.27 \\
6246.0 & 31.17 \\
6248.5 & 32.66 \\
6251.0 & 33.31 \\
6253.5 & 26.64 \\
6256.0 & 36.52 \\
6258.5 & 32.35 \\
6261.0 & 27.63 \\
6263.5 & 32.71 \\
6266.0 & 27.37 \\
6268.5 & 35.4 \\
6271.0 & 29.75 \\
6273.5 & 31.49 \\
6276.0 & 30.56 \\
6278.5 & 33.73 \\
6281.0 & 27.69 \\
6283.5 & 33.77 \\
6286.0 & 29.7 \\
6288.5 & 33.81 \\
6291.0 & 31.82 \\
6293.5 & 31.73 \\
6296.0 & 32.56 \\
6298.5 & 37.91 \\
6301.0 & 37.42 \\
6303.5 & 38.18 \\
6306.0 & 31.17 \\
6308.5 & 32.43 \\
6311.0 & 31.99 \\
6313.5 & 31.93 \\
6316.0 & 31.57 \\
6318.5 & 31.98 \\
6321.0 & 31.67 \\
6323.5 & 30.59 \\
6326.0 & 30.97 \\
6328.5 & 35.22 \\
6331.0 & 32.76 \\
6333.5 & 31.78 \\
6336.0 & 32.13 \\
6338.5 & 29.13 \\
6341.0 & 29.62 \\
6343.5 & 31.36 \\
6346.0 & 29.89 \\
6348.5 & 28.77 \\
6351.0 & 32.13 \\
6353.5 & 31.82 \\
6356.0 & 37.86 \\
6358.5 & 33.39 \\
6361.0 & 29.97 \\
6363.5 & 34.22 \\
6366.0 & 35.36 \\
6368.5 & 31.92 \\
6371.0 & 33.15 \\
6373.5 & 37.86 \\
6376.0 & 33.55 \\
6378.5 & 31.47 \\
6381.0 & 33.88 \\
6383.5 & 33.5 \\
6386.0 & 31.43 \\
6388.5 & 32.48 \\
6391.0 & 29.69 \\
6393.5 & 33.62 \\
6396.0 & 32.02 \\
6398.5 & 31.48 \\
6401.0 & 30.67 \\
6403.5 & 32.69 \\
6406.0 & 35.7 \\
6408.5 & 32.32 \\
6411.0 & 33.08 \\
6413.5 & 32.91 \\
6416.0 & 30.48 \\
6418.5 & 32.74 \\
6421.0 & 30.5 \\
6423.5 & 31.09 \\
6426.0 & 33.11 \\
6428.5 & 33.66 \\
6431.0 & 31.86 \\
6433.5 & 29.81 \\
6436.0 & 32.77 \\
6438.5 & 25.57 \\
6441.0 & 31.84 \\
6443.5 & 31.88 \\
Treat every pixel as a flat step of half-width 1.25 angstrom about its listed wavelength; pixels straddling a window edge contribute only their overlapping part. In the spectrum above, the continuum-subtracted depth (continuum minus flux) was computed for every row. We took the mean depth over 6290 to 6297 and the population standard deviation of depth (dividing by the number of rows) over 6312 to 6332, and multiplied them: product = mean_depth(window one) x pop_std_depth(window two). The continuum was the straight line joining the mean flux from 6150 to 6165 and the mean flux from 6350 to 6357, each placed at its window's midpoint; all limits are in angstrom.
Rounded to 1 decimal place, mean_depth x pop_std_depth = 1.5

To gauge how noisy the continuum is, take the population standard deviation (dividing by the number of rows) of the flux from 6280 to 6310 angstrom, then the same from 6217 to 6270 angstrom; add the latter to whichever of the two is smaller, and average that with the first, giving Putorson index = 4.8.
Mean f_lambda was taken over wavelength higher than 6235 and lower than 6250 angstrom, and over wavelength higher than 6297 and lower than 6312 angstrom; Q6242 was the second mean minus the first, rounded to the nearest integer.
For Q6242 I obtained 3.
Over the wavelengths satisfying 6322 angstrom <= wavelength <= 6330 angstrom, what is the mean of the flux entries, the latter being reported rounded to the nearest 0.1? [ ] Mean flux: 32.3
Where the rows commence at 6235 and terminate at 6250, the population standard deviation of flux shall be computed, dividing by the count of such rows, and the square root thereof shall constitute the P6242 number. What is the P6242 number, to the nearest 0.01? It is 1.75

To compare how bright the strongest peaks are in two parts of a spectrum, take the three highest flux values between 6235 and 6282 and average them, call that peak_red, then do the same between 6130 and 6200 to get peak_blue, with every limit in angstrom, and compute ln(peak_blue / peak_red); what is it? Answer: -0.03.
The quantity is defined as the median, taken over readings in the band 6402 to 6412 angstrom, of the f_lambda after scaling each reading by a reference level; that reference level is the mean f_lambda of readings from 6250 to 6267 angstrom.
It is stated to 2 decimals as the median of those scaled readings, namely 1.06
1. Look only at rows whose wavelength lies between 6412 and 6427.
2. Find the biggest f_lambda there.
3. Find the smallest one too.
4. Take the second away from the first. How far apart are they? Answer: 2.6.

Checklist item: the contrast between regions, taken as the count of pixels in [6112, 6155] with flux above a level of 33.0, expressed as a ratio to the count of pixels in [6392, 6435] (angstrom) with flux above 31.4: 0.42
